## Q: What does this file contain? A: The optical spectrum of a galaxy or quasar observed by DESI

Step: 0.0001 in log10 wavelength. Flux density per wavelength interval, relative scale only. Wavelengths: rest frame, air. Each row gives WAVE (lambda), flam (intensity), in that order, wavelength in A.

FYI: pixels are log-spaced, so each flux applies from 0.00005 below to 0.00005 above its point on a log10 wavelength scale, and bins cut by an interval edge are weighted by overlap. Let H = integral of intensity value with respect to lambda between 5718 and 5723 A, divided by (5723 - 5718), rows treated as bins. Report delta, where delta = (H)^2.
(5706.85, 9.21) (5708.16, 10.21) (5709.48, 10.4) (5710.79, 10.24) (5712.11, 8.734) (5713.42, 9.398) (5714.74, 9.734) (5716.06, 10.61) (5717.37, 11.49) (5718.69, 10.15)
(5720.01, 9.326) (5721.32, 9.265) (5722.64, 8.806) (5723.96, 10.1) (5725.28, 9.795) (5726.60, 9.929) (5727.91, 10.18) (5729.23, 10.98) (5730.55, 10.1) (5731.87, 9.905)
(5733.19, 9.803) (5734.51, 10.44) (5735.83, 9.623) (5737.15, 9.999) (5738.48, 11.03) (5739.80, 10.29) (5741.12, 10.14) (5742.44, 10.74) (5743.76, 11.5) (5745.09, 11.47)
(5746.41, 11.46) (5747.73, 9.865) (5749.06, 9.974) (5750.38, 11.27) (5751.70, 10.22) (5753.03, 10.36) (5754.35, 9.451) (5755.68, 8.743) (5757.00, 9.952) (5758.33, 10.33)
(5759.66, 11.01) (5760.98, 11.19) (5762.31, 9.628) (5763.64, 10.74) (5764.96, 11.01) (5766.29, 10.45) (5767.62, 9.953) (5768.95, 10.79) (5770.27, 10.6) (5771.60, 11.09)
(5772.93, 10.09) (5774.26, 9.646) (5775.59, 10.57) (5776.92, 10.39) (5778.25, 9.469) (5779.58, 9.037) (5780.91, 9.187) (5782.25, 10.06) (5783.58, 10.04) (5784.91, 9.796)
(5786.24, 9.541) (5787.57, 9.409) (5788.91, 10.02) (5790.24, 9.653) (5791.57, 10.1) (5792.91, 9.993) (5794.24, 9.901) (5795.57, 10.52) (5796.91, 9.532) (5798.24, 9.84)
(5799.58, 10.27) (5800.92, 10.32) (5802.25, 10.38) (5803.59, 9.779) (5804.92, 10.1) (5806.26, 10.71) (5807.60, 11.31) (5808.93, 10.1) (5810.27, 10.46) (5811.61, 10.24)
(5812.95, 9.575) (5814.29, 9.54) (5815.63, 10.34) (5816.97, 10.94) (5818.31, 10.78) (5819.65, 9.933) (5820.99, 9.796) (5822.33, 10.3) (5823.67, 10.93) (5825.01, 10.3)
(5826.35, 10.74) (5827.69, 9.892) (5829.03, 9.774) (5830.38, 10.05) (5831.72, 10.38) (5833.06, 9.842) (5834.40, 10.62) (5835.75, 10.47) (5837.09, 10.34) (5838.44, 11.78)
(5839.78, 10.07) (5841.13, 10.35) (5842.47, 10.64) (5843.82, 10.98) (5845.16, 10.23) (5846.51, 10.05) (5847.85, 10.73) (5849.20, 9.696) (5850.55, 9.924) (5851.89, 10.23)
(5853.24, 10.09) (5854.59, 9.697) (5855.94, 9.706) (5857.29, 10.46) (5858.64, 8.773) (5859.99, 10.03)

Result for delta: 89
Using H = 9.4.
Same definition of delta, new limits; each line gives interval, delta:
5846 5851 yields 102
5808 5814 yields 102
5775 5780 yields 98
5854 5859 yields 94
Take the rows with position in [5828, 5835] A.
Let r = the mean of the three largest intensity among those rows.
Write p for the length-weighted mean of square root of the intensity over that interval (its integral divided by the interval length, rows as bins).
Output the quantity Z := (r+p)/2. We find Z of 6.77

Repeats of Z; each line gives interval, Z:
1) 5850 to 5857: 6.62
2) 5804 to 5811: 7.03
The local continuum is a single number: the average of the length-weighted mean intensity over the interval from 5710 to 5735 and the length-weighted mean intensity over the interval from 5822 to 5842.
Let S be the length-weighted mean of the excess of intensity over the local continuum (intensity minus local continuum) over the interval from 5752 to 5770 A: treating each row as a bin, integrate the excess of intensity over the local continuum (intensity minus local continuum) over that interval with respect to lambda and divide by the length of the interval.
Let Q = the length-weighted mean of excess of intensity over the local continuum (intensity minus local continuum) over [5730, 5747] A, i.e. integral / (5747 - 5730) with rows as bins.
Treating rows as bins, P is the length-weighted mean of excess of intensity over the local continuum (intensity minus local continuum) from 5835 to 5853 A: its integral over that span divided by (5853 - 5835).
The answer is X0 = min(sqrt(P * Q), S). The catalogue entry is 0.11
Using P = 0.2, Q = 0.3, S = 0.11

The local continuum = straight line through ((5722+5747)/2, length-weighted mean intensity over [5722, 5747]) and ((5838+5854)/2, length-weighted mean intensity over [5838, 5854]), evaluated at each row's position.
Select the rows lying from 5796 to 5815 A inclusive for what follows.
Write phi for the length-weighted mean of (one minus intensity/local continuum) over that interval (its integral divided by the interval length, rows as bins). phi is 0.019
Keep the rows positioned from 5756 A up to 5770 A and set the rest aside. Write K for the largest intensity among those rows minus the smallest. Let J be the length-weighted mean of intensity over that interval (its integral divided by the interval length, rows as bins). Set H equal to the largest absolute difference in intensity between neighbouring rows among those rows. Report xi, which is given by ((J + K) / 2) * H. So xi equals 9.4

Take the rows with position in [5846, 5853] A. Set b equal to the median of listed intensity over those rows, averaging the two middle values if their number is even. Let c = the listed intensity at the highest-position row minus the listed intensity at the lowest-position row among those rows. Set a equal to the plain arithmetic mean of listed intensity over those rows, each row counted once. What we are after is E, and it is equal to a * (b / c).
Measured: 565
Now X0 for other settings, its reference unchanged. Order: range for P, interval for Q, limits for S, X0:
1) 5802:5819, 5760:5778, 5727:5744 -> 0.16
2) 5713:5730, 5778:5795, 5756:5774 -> 0.29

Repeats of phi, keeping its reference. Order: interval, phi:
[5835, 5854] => -0.002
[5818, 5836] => 0.011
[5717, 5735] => 0.032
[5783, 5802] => 0.041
